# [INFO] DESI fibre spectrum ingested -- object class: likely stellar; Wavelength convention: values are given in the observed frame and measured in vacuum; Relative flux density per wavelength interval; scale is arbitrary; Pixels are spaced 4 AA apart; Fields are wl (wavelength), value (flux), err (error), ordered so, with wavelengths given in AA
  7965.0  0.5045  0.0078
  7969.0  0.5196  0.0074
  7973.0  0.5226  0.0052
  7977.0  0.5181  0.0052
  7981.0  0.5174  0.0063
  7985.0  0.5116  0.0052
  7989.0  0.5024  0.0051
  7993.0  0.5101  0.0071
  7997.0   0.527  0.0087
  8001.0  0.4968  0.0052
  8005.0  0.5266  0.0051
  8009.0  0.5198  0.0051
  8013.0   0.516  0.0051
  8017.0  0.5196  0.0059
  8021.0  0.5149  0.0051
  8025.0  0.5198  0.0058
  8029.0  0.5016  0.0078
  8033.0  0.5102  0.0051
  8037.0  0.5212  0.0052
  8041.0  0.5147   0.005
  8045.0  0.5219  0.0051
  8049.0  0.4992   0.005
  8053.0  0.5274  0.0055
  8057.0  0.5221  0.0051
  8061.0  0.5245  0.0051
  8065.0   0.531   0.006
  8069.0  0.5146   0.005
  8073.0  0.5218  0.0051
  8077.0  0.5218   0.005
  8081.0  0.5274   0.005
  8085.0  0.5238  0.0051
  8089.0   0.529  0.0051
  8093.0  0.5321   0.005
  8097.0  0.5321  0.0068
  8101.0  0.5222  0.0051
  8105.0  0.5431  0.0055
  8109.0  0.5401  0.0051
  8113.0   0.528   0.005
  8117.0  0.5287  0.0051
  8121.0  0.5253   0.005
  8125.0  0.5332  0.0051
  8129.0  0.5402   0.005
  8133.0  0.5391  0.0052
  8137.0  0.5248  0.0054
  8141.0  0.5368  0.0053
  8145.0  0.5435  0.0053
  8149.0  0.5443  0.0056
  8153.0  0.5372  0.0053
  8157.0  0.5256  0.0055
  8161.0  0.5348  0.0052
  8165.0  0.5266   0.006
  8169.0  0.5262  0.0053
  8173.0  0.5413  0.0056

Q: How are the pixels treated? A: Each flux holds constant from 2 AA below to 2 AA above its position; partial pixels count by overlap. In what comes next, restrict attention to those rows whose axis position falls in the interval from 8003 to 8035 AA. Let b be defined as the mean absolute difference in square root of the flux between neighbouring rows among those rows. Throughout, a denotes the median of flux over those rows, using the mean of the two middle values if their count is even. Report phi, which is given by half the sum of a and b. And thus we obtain 0.261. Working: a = 0.518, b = 0.0050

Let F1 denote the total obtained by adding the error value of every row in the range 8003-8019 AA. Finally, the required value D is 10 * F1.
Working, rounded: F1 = 0.0212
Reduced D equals 0.212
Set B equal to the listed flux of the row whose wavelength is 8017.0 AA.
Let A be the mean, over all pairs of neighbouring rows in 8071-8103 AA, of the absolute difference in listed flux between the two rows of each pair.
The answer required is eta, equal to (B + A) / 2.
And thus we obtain 0.262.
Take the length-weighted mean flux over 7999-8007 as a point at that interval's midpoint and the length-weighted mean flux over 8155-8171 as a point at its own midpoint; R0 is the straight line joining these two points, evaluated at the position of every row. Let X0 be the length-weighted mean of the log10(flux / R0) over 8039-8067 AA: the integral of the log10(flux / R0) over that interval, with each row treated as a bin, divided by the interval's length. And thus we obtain 0.003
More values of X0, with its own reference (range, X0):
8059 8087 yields 0.004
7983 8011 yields 0.002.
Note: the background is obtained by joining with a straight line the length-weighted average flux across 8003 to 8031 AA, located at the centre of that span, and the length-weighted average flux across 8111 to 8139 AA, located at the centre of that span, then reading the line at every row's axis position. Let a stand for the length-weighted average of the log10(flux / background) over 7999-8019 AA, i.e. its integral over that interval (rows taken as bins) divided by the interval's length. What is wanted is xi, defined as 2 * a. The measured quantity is 0.000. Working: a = -0.0001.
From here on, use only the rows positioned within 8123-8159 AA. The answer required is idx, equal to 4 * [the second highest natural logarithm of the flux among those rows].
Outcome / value -2.439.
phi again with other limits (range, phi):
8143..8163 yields 0.271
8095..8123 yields 0.267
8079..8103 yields 0.266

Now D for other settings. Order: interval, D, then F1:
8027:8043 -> 0.231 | 0.0231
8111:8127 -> 0.202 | 0.0202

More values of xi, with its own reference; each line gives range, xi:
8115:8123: -0.006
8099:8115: 0.007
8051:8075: 0.001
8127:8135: 0.012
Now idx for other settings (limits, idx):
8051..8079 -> -2.559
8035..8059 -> -2.600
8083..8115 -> -2.464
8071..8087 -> -2.587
